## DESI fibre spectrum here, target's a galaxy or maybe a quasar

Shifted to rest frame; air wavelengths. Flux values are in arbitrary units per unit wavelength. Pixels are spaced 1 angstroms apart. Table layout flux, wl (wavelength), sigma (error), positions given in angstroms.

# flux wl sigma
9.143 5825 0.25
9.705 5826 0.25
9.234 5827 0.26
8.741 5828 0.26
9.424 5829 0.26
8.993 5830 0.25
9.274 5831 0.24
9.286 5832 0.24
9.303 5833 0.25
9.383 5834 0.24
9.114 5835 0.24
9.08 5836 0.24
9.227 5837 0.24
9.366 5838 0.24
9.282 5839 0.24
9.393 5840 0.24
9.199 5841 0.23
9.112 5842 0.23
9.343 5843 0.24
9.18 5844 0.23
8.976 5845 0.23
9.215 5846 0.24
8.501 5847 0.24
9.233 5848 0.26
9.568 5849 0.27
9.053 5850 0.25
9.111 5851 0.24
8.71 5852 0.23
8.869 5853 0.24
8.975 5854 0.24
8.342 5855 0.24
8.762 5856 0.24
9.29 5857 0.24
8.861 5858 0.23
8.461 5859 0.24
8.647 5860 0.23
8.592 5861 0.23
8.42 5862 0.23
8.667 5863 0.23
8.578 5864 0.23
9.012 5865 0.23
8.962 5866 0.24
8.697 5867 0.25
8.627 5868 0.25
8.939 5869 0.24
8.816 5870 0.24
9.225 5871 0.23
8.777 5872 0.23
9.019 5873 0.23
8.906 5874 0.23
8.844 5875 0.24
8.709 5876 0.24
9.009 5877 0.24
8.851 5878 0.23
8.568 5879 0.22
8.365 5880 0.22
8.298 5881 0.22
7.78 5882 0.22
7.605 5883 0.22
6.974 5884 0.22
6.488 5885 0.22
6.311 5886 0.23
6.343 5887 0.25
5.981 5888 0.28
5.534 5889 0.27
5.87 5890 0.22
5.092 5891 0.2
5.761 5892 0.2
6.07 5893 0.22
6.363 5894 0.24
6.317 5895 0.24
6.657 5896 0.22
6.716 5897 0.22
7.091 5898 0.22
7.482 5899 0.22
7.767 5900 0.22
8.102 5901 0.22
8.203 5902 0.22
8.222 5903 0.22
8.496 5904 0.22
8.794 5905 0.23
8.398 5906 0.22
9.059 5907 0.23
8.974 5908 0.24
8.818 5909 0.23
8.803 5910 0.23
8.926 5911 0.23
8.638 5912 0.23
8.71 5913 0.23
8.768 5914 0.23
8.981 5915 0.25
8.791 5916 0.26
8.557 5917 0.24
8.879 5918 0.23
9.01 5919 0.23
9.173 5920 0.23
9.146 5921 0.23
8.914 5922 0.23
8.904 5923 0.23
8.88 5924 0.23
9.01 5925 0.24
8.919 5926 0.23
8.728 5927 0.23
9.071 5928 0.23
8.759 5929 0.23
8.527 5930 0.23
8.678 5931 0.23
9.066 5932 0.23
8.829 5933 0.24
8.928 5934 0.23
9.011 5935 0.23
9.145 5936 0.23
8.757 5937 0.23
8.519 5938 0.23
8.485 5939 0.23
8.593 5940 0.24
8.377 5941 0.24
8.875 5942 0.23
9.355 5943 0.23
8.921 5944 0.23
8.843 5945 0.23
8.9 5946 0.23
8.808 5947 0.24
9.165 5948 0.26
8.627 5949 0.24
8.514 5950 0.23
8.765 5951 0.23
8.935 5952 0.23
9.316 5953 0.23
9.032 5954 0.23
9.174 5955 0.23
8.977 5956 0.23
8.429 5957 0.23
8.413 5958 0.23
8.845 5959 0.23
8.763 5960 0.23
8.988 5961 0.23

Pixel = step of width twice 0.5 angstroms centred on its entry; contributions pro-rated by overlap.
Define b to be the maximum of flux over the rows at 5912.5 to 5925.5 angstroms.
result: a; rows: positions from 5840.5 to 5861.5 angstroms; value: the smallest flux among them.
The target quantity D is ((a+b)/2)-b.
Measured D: -0.4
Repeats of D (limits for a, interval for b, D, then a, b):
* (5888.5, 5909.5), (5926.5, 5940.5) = -2.0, 5.092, 9.145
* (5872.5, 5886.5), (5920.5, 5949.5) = -1.5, 6.311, 9.355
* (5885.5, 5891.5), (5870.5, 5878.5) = -2.1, 5.092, 9.225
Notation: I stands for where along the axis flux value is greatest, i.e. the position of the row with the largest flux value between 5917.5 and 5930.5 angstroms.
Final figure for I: 5920 angstroms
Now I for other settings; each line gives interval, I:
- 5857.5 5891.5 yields 5871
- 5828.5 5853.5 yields 5849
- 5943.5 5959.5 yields 5953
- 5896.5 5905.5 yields 5905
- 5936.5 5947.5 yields 5943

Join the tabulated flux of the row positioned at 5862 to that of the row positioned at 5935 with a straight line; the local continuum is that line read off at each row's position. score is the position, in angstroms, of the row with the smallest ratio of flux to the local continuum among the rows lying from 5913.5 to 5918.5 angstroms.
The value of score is 5917 angstroms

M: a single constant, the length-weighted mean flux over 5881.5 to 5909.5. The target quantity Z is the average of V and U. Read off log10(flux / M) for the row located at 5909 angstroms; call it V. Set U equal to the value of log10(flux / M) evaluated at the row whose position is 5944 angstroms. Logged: 0.091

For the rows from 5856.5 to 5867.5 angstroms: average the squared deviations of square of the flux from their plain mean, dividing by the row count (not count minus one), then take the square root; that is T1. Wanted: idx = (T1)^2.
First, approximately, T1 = 4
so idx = 19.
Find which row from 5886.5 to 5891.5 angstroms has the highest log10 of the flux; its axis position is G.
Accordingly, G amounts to 5887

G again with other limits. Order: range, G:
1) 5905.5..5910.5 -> 5907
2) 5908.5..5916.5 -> 5915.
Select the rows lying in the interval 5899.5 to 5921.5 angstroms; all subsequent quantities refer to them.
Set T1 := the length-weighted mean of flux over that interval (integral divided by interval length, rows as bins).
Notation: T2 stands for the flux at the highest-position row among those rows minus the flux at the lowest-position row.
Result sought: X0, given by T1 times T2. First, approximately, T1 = 8.69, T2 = 1.4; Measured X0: 12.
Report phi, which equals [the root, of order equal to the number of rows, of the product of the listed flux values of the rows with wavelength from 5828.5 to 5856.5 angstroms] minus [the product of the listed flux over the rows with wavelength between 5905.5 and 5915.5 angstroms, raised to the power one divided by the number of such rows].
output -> 0.3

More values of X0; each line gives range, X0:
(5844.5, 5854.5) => 0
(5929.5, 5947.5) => 2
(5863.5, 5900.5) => -6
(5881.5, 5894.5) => -9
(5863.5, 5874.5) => 3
